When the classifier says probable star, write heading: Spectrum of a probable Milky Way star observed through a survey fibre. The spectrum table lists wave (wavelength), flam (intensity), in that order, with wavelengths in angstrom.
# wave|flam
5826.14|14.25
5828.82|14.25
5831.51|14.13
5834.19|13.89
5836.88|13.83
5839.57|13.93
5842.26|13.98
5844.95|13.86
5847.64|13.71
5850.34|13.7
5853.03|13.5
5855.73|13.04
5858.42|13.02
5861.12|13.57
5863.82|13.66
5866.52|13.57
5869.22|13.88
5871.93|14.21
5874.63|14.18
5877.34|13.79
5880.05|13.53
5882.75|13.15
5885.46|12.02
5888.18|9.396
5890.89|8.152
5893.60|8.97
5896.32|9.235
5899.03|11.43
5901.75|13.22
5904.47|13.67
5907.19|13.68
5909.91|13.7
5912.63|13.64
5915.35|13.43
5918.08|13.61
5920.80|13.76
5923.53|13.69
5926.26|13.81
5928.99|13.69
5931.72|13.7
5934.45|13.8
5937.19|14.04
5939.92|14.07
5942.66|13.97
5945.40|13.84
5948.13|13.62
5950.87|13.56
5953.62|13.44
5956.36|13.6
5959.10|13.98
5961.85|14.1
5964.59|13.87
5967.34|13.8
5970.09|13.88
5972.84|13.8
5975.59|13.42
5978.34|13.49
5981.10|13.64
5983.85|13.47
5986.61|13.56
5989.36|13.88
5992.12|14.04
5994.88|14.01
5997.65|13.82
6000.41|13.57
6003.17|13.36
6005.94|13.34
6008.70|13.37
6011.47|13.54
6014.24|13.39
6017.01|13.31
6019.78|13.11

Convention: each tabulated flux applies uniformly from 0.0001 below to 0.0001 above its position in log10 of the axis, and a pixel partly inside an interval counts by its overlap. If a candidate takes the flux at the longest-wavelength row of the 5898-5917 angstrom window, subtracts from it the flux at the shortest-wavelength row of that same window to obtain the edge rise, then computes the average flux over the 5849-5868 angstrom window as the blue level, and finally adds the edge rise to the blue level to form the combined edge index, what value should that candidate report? 15.4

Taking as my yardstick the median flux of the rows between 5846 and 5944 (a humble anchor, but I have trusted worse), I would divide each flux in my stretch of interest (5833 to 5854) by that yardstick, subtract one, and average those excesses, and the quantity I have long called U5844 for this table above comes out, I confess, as 0.010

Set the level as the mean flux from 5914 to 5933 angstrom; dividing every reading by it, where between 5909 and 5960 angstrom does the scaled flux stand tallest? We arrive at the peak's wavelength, 5939.92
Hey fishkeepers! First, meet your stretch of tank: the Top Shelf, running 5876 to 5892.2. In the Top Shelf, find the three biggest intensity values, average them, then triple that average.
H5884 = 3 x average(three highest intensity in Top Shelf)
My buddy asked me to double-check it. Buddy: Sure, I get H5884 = 40.5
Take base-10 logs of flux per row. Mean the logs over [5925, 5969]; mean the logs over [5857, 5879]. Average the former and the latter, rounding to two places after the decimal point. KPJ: 1.14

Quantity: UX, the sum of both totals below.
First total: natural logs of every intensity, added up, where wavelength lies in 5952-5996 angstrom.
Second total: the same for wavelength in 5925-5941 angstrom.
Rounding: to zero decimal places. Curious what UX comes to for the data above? 58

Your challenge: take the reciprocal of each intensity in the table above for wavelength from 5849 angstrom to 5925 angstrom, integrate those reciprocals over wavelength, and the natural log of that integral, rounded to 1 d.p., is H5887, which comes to 1.8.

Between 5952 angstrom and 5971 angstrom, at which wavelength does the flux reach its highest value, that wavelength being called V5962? 5961.85 angstrom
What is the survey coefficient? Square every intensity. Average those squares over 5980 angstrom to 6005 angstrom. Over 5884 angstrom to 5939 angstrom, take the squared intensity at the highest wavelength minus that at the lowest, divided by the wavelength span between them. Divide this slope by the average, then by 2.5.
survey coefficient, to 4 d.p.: 0.0022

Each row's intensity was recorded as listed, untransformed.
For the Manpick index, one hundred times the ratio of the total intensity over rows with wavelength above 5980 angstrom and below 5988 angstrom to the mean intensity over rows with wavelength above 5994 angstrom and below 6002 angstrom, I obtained 295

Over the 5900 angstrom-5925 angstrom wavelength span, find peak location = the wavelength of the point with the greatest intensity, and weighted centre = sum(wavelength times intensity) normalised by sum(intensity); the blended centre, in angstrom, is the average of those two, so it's 5916.7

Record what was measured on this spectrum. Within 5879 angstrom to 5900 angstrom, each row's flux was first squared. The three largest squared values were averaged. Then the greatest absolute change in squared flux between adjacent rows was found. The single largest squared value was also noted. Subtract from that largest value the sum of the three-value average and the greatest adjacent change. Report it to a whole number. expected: -40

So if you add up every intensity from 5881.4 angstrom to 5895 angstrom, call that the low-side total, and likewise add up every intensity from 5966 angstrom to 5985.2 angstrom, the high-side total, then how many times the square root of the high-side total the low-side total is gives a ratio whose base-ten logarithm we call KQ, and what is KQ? 0.72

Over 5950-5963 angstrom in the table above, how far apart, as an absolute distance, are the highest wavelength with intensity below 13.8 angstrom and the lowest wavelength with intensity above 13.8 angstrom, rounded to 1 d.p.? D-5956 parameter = 2.7 angstrom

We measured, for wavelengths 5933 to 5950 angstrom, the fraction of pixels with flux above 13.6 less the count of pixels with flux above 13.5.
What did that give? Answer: -5.0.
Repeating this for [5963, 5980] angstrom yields -3.3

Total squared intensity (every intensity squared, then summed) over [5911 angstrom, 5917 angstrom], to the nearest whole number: 366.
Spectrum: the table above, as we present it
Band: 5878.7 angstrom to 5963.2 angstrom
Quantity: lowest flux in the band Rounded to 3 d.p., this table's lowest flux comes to 8.152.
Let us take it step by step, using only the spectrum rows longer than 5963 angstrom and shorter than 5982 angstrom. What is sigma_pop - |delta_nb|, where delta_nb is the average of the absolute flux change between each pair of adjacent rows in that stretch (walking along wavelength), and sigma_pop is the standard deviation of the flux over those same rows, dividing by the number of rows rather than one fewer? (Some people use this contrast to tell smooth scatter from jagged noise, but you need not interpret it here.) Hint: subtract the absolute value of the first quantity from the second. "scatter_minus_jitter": 0.034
